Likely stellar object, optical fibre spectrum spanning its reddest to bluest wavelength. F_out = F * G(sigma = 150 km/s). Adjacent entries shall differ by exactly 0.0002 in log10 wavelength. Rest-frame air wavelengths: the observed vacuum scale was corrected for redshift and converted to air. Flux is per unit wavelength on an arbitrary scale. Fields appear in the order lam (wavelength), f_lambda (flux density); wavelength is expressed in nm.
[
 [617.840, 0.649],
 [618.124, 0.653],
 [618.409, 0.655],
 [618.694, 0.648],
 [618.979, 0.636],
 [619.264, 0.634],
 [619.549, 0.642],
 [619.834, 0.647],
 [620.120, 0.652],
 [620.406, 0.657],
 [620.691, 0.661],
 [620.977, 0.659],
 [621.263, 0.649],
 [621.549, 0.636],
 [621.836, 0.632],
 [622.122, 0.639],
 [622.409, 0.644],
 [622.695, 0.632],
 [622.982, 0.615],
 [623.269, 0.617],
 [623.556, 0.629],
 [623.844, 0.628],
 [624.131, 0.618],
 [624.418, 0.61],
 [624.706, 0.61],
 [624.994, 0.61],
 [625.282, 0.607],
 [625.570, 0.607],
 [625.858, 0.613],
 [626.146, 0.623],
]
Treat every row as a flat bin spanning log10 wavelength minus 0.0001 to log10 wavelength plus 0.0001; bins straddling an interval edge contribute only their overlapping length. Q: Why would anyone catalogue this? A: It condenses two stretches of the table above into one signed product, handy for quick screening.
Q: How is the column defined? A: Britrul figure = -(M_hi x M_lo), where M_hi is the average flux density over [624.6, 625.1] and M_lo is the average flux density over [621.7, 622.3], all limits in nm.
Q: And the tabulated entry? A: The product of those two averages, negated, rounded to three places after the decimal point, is -0.388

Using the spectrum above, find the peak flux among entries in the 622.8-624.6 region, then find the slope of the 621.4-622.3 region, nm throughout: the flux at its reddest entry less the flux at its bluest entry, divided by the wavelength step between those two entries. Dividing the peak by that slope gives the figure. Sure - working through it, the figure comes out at 120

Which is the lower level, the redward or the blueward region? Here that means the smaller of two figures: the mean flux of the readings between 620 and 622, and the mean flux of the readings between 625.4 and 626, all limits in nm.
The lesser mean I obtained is 0.610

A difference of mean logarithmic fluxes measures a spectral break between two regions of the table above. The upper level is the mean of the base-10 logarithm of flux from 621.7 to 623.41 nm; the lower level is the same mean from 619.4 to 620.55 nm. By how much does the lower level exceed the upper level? 0.013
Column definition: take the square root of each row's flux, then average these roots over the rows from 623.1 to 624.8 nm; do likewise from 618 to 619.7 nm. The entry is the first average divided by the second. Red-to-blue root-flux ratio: 0.98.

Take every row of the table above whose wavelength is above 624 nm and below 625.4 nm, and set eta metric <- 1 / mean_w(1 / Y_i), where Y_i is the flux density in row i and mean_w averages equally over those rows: 0.611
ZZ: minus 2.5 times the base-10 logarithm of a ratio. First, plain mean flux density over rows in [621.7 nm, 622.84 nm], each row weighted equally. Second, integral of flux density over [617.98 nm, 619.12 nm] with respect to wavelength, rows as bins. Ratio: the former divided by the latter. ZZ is 0.161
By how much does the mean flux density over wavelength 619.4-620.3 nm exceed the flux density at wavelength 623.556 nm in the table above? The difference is 0.018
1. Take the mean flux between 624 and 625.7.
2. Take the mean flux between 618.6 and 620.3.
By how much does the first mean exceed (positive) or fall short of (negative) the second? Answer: -0.033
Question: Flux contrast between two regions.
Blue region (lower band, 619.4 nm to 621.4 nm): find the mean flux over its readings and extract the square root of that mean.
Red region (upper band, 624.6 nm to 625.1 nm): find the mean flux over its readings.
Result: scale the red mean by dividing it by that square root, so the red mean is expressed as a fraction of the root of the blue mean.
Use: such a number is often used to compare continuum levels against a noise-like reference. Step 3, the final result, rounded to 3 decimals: 0.755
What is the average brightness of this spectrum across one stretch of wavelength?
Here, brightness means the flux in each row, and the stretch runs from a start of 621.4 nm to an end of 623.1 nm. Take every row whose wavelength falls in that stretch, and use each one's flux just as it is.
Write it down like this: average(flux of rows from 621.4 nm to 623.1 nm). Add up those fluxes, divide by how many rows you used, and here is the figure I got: 0.633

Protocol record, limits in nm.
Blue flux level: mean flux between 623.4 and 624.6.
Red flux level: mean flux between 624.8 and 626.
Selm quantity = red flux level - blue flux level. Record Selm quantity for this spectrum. -0.012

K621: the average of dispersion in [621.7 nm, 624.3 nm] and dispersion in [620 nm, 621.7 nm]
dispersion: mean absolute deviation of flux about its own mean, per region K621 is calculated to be 0.0072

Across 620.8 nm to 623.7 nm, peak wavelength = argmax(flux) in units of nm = 620.977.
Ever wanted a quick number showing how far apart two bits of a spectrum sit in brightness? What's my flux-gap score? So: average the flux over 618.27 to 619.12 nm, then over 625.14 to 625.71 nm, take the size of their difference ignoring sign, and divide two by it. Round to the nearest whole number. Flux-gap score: 51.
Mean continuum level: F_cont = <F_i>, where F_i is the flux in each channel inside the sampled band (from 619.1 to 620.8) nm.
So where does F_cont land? 0.649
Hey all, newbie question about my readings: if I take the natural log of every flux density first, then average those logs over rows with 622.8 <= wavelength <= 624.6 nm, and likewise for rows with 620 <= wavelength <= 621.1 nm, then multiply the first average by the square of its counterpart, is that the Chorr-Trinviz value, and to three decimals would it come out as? -0.084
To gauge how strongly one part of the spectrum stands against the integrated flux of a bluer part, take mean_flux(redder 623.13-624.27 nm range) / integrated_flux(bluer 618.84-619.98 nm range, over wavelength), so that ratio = 0.85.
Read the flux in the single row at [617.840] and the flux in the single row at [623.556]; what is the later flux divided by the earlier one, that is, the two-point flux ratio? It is 0.97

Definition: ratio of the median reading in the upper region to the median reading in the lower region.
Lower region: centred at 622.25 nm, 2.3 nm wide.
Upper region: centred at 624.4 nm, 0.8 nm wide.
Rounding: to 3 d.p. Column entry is 0.962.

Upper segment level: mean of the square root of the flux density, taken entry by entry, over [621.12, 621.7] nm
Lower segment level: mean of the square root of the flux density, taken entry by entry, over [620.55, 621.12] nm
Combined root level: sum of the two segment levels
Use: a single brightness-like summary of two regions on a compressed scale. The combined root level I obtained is 1.61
